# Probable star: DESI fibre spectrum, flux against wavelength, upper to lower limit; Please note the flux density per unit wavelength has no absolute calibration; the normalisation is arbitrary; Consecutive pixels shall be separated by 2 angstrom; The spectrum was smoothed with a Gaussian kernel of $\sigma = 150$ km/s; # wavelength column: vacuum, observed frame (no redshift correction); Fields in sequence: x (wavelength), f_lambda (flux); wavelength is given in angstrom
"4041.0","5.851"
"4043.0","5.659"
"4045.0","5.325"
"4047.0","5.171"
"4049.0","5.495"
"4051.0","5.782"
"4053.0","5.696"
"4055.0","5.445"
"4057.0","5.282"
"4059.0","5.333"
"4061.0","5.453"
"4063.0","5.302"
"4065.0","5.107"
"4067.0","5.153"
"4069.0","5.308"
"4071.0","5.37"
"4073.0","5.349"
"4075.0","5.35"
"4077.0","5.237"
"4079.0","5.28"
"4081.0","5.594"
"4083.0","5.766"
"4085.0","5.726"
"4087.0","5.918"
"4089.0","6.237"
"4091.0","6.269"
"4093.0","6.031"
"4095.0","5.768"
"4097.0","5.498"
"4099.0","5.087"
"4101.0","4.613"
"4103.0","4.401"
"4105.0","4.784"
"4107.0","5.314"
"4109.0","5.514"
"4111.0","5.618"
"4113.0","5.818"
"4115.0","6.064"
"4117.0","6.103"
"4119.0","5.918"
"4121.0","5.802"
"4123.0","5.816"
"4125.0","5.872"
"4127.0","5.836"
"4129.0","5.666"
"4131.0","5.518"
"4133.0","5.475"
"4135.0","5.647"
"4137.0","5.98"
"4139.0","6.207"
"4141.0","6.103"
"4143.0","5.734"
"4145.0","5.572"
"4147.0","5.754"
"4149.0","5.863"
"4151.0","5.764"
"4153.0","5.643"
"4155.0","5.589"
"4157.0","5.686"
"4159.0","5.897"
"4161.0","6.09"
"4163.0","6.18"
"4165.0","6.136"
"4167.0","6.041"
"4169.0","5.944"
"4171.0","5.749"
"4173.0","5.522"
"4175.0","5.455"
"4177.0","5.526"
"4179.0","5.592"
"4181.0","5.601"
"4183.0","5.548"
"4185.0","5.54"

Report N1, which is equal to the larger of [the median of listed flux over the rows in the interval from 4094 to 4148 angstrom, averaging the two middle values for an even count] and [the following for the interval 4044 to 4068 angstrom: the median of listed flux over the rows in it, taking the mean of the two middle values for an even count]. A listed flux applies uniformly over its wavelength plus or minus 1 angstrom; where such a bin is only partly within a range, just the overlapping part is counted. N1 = 5.73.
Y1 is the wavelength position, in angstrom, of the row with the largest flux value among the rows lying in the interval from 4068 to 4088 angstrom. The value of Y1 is 4087.0 angstrom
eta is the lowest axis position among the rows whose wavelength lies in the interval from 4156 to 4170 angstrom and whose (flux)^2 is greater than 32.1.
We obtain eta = 4157.0 angstrom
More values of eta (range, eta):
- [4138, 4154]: 4139.0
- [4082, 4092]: 4083.0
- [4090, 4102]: 4091.0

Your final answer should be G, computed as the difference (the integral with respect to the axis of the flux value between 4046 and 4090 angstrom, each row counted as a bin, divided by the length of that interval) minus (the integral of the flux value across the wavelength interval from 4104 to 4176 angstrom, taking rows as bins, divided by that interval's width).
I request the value -0.3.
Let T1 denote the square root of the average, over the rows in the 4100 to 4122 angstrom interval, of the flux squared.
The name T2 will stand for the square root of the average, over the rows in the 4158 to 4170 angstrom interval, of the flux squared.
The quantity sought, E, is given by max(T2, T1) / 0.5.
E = 12.1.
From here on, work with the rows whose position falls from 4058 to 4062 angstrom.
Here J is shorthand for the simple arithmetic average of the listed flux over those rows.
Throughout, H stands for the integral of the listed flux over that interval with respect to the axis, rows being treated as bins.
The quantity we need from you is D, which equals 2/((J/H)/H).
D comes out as 173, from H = 21.6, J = 5.4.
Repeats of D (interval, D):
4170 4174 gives 180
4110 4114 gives 183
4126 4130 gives 184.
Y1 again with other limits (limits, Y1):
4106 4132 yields 4117.0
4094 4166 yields 4139.0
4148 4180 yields 4163.0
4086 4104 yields 4091.0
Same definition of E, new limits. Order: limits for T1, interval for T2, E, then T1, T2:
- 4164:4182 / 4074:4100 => 11.5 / 5.7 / 5.69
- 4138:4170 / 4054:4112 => 11.8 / 5.9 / 5.43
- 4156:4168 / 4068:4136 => 12.0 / 6.0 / 5.59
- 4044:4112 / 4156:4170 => 12.0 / 5.4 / 6.00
